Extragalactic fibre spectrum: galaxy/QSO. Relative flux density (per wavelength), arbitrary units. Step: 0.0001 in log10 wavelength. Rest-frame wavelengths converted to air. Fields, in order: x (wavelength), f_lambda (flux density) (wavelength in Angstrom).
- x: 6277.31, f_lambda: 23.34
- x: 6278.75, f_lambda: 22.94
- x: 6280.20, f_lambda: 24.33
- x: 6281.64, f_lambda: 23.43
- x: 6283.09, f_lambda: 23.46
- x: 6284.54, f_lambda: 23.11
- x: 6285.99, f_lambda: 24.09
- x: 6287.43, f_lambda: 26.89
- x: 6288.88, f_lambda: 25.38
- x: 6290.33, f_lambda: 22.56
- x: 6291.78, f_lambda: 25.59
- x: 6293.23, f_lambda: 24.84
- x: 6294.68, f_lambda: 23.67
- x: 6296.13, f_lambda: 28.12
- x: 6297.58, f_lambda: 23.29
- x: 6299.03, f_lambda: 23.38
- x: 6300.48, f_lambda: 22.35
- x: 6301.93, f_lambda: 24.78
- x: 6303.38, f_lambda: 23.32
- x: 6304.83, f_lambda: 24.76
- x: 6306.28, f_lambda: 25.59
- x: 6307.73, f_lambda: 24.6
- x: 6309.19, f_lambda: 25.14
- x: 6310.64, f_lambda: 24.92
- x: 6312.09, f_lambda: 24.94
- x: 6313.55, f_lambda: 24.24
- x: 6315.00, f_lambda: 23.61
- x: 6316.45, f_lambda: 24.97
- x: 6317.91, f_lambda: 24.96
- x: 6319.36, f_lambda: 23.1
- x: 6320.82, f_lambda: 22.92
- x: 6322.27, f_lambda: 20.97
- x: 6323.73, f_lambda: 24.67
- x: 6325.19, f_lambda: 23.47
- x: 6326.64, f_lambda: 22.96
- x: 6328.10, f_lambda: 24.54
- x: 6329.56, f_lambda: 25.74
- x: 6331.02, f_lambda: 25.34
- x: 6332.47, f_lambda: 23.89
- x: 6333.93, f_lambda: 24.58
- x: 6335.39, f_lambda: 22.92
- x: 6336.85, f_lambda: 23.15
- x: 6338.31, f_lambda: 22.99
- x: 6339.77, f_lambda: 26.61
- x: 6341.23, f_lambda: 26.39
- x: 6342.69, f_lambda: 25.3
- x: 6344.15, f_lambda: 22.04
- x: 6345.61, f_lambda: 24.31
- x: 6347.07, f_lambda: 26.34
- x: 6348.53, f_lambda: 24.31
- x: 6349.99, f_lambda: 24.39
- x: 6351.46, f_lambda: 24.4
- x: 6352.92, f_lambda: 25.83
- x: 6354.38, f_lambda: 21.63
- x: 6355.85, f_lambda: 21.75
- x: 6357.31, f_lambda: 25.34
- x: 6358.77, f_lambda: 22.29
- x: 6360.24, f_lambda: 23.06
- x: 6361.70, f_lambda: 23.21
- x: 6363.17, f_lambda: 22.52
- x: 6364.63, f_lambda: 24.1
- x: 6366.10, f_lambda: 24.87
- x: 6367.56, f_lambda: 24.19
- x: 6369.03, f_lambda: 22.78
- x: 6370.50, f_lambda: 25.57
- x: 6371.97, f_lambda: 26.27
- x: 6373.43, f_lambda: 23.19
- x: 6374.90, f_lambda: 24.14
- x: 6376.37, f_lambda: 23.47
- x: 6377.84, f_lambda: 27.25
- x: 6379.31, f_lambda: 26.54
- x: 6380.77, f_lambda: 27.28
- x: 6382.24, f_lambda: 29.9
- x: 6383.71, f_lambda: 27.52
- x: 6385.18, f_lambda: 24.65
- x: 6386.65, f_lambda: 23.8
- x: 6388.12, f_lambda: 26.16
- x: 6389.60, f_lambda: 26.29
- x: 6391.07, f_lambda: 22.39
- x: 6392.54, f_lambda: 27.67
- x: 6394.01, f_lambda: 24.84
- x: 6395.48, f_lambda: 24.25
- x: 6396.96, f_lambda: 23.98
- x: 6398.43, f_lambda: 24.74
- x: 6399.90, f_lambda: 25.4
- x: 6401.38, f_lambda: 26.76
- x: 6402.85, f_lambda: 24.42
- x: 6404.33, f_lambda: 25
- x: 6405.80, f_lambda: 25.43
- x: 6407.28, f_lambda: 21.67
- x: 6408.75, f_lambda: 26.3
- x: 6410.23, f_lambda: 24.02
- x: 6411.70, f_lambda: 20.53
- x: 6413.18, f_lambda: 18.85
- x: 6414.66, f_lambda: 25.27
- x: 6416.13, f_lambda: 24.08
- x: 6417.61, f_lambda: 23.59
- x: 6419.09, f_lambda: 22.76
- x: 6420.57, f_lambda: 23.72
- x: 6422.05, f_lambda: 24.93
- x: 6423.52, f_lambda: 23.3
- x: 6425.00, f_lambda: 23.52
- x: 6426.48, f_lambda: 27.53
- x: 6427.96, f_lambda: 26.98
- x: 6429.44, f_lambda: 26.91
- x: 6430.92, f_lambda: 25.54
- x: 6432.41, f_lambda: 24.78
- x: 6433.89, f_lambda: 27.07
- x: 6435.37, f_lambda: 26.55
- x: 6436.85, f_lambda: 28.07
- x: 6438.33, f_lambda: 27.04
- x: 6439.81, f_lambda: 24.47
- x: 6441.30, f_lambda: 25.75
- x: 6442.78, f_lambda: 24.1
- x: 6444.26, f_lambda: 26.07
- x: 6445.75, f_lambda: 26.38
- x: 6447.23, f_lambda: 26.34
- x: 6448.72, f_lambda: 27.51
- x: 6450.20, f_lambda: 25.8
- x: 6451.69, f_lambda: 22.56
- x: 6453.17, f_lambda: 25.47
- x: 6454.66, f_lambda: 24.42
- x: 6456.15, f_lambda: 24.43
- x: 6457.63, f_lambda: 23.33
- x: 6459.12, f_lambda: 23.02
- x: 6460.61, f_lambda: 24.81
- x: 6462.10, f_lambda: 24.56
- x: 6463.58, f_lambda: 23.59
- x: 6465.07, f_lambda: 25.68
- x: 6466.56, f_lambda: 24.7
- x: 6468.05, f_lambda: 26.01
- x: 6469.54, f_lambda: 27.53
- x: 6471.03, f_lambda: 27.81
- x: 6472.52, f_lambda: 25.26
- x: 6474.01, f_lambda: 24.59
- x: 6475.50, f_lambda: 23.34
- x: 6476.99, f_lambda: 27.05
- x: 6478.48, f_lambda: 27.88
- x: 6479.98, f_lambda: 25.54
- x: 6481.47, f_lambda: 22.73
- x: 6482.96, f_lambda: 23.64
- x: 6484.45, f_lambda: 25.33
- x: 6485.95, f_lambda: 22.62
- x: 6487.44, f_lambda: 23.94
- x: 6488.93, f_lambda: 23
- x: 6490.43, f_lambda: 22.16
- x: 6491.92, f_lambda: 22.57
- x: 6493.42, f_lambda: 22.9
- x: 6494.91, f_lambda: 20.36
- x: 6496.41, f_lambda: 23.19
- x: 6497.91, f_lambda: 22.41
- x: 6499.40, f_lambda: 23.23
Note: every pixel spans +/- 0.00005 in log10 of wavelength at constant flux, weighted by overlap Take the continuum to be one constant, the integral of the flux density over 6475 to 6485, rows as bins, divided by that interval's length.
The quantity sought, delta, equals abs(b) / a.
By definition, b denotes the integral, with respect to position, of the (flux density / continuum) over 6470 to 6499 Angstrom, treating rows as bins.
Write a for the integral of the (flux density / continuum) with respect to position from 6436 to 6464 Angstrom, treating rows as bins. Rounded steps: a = 28.1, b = 27.76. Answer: 0.989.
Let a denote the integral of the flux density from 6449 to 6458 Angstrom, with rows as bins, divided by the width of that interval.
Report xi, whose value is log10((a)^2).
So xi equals 2.78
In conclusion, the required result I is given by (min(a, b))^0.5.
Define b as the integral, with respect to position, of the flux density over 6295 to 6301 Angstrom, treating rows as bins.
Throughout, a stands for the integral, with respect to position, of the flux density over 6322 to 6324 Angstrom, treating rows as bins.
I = 6.7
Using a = 46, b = 146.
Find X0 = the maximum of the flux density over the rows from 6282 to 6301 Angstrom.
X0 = 28.12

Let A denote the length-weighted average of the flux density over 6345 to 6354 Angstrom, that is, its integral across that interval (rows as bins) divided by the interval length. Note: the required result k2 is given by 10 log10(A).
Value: 13.9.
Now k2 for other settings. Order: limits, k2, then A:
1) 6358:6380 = 13.8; 24.2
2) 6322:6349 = 13.9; 24.3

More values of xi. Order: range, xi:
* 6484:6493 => 2.73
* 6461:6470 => 2.80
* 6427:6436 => 2.84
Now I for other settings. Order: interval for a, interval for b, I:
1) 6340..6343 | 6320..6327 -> 8.8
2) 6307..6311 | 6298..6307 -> 10.0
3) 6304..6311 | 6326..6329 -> 8.5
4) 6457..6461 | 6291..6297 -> 9.7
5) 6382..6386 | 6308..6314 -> 10.4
